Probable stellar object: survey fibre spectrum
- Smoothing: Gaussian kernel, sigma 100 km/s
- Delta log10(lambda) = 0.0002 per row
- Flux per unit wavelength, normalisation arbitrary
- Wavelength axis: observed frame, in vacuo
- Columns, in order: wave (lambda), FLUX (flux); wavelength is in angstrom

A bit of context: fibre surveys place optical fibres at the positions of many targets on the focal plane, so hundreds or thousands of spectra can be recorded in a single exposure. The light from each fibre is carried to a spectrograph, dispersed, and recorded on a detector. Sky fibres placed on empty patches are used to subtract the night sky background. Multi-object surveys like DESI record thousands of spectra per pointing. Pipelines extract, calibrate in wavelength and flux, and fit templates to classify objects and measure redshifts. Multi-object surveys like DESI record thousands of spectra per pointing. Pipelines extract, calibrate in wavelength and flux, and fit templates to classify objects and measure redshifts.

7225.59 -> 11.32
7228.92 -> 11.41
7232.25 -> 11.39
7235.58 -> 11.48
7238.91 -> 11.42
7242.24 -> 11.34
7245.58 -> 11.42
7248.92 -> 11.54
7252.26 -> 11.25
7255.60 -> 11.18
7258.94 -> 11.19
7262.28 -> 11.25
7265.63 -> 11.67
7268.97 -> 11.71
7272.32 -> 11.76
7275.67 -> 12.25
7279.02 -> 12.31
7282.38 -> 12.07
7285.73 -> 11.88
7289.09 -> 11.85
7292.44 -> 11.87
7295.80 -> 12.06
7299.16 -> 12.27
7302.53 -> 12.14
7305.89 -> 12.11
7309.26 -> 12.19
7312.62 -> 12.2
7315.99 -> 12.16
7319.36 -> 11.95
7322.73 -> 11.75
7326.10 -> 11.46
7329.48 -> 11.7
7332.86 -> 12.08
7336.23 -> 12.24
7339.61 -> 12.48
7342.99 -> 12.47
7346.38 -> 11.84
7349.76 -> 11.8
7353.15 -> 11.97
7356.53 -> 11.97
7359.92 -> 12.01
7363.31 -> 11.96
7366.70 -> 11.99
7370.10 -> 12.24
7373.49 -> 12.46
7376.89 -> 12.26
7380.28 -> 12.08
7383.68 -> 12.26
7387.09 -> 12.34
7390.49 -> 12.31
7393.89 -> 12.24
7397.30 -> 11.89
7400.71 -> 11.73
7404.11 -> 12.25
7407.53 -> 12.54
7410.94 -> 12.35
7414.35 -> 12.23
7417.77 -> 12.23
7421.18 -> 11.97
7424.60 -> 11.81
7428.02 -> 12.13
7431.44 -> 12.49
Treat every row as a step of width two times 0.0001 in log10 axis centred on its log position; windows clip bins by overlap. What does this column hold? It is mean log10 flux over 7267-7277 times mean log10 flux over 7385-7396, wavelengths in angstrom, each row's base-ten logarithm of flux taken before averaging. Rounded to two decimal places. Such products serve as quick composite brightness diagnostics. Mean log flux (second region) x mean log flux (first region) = 1.17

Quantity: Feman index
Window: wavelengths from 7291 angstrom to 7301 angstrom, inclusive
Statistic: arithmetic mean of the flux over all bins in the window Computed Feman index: 12.1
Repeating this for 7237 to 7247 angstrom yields 11.4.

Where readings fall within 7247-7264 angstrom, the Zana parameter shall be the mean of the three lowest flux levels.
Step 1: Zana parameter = 11.2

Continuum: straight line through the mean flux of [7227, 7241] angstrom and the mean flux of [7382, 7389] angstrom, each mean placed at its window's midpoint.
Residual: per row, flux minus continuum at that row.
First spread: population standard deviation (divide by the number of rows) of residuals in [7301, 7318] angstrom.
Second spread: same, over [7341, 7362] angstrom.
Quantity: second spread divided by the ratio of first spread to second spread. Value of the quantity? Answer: 1.9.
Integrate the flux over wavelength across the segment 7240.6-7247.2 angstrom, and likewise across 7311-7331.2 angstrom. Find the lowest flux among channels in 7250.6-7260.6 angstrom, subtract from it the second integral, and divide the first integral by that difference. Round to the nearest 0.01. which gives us -0.33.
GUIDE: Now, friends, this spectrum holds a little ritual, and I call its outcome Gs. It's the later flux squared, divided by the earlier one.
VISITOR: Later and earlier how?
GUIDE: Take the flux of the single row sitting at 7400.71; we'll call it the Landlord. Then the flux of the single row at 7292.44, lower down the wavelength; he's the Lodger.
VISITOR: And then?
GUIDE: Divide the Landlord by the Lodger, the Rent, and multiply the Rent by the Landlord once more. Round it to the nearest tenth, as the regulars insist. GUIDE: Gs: 11.6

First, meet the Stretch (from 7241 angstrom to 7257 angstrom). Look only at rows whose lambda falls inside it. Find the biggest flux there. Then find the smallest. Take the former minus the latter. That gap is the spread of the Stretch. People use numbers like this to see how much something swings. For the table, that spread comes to 0.36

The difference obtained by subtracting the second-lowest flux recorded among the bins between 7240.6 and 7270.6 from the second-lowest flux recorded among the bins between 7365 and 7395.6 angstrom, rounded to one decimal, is 0.9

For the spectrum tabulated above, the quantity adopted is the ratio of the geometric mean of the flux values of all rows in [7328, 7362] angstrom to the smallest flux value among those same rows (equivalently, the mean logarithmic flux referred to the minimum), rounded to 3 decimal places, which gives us 1.030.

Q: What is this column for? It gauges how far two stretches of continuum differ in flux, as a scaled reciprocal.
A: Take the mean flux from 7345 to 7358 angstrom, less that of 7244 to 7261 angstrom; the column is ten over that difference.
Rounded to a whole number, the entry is 17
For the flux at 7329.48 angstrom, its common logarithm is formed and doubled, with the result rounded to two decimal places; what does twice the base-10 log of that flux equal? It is 2.14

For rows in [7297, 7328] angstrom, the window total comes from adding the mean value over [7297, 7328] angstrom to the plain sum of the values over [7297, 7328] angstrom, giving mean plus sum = 120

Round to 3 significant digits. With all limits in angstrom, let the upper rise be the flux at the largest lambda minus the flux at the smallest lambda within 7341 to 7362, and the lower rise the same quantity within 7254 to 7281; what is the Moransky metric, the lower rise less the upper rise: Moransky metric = 1.59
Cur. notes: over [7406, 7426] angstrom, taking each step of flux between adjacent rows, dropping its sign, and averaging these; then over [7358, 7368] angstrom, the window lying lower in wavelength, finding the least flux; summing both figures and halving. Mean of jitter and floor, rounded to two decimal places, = 6.05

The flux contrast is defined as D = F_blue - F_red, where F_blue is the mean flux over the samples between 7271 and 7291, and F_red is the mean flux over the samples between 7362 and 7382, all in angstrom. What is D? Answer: -0.1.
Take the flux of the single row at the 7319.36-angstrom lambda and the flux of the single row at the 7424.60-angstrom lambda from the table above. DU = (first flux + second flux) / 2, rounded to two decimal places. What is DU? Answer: 11.88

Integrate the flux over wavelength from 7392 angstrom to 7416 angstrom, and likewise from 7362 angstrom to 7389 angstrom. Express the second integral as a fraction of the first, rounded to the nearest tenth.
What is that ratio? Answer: 1.1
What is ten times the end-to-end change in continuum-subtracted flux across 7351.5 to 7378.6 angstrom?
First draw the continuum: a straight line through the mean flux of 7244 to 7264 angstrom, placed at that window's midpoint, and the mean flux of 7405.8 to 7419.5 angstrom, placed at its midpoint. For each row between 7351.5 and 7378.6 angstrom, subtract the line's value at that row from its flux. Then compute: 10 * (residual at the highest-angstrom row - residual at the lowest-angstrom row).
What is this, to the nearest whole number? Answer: 1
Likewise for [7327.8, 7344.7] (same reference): 7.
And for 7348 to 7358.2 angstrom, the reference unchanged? 1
